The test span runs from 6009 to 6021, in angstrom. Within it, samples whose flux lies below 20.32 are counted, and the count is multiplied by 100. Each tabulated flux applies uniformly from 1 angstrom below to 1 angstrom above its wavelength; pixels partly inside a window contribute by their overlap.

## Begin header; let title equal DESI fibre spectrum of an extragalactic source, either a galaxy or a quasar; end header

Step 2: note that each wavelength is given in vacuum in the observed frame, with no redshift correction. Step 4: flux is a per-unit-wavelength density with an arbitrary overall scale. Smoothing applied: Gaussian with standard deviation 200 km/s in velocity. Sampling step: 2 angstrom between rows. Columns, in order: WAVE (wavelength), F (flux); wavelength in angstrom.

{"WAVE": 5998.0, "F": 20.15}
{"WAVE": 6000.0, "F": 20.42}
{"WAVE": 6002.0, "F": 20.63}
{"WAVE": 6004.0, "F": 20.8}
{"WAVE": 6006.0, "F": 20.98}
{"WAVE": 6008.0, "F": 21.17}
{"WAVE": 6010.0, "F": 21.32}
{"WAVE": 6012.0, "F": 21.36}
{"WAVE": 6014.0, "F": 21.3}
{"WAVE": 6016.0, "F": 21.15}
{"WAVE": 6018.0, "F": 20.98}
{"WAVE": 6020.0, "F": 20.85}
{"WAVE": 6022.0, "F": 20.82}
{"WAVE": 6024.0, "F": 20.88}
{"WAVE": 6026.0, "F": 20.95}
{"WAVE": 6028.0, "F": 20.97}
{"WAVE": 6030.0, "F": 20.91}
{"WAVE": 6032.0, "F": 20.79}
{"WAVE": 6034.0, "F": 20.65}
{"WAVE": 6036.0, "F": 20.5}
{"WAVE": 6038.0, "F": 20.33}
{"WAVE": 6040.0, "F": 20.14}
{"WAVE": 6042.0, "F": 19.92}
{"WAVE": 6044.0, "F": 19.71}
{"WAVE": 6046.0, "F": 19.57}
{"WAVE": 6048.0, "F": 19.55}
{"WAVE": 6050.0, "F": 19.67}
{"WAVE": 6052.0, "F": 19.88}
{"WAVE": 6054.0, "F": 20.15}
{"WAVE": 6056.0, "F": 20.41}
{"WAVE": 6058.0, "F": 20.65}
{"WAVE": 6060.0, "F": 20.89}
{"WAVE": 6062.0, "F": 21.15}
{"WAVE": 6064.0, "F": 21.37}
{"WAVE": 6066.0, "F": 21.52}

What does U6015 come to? 0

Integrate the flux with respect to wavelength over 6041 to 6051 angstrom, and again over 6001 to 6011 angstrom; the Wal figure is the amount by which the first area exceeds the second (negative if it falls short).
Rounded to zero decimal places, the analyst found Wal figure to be -13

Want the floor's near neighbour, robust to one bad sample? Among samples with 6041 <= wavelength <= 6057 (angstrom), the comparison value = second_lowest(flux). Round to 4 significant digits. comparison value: 19.57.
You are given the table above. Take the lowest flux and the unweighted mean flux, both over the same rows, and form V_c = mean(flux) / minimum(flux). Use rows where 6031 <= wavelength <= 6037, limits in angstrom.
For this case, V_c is 1.01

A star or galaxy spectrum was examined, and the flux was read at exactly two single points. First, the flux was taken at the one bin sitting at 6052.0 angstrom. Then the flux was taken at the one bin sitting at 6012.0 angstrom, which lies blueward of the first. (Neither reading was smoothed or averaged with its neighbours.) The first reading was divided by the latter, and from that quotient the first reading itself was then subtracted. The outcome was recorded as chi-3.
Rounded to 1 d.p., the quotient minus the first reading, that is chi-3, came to -18.9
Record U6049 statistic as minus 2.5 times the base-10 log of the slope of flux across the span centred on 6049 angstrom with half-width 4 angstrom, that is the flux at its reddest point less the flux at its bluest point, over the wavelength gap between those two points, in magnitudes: 3.22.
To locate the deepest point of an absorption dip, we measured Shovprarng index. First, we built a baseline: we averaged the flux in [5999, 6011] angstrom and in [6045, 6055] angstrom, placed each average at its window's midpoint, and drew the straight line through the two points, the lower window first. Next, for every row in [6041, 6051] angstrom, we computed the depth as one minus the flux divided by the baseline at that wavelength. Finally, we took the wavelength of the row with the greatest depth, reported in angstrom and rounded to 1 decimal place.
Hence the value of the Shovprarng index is 6046.0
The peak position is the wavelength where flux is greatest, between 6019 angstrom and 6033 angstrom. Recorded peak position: 6028.0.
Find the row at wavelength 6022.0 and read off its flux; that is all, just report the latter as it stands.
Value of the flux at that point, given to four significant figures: 20.82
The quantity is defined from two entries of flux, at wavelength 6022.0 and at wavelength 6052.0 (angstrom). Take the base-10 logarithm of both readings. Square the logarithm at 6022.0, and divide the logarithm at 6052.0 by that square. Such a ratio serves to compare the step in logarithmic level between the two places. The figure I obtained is 0.747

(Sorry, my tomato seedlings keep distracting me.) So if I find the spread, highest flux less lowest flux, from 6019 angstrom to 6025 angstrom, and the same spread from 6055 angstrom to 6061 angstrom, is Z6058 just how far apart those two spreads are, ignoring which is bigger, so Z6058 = 0.42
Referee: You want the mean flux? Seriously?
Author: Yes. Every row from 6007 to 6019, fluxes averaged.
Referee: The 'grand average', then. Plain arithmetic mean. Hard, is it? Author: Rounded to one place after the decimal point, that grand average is 21.2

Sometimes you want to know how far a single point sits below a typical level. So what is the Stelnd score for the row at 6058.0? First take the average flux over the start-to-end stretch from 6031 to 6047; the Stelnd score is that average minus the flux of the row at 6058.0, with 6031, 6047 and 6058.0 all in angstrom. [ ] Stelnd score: -0.45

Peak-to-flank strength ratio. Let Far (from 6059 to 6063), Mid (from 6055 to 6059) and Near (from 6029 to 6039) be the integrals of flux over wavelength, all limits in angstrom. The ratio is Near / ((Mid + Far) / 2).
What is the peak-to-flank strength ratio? 2.48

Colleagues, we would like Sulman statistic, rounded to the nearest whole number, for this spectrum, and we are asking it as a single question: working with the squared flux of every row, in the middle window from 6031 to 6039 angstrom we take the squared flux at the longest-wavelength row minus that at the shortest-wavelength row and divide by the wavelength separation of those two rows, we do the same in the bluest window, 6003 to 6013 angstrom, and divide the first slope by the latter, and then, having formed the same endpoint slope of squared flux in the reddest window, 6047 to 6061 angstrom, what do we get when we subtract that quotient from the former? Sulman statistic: 6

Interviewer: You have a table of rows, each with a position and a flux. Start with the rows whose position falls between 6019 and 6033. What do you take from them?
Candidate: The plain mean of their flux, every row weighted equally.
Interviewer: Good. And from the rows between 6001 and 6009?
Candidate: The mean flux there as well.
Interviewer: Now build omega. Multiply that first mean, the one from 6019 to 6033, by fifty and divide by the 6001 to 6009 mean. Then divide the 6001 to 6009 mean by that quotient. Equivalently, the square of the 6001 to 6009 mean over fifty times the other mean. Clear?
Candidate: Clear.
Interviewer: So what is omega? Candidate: 0.418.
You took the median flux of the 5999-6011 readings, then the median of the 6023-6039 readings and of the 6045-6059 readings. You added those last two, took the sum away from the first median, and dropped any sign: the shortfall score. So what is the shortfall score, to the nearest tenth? 19.8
